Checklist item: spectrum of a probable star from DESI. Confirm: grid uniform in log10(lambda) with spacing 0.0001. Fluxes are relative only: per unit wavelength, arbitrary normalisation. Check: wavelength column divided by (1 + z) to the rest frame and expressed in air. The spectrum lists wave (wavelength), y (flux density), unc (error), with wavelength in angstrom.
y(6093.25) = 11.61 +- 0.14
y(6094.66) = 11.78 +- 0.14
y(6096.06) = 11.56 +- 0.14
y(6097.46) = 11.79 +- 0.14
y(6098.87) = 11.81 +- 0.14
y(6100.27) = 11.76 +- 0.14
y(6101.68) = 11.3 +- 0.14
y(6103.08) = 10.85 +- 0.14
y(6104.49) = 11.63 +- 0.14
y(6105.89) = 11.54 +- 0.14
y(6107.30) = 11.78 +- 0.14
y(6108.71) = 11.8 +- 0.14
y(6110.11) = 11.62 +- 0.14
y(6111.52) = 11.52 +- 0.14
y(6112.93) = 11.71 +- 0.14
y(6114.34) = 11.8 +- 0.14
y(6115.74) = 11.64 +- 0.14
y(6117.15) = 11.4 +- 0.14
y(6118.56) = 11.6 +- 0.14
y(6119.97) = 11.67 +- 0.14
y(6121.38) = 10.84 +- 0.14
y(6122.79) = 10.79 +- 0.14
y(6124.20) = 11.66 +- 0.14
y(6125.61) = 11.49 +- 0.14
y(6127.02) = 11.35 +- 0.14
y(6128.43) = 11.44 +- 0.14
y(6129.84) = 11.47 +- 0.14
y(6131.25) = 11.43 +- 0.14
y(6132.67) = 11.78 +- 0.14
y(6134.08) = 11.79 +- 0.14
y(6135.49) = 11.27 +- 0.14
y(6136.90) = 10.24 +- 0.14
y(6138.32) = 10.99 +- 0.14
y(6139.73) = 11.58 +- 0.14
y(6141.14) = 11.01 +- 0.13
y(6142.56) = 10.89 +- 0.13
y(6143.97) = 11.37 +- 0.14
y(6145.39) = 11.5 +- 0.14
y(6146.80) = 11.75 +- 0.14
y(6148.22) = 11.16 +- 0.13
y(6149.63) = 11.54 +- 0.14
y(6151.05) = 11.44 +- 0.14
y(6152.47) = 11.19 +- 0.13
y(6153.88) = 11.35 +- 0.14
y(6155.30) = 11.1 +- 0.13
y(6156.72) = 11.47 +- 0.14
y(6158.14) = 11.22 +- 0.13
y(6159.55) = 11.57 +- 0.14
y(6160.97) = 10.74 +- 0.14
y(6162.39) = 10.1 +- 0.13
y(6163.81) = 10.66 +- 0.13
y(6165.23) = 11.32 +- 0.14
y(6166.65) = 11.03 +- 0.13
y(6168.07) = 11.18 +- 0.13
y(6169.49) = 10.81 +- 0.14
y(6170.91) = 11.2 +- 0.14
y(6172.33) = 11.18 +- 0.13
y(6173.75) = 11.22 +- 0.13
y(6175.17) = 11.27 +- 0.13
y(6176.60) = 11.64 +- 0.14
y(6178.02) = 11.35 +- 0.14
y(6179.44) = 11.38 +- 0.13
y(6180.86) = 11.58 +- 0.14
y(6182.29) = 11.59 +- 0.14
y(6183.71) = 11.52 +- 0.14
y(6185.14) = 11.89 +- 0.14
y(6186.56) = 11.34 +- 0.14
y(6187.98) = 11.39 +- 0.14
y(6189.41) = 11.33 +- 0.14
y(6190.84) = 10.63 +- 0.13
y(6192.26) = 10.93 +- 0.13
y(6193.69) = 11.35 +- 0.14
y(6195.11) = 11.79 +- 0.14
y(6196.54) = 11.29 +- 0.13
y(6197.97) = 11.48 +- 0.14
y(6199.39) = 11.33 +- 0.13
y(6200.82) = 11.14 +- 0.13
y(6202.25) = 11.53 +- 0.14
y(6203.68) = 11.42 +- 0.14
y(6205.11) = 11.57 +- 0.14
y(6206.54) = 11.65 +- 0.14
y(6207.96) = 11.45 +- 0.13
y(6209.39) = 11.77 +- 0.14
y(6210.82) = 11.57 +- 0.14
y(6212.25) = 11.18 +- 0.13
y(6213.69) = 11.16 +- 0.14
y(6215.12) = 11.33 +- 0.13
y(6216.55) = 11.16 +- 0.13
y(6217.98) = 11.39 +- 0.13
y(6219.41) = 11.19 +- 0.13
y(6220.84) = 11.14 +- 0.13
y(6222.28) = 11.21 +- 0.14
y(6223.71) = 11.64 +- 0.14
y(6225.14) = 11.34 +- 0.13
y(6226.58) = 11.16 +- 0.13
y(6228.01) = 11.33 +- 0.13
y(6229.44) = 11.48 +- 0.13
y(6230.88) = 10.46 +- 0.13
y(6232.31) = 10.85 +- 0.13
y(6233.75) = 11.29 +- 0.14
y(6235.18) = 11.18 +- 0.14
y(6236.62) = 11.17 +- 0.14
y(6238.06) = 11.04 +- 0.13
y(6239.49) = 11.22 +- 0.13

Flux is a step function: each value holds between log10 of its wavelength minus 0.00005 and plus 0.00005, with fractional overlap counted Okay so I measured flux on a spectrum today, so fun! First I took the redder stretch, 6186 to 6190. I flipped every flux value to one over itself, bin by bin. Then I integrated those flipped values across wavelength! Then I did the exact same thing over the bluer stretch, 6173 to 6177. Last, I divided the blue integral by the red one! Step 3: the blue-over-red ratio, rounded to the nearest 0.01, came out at 1.00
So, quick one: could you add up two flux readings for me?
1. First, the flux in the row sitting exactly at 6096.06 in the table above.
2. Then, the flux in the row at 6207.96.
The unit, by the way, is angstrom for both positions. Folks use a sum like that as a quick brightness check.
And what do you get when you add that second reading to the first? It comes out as 23.0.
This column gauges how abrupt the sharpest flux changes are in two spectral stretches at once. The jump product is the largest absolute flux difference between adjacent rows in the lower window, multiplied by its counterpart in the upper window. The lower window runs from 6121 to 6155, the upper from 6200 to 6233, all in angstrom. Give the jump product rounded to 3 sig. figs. 1.05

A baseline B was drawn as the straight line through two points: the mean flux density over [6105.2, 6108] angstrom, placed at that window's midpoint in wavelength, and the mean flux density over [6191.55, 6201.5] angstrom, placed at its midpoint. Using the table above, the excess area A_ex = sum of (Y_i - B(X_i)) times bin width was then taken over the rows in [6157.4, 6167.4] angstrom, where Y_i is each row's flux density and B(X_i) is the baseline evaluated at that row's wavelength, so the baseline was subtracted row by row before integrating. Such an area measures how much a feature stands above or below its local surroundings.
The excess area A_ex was -5.0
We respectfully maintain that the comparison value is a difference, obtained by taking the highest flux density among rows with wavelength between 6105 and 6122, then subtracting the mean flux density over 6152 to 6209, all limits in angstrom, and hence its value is 0.52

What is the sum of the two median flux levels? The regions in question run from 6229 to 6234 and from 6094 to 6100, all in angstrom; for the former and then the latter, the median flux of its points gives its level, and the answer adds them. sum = 22.9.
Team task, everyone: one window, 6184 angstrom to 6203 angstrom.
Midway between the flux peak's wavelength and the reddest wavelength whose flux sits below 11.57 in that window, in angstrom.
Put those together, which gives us 6193.7 angstrom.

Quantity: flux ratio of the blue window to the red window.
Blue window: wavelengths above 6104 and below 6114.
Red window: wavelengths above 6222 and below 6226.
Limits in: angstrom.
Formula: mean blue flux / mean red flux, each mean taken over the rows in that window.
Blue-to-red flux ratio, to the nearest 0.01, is 1.02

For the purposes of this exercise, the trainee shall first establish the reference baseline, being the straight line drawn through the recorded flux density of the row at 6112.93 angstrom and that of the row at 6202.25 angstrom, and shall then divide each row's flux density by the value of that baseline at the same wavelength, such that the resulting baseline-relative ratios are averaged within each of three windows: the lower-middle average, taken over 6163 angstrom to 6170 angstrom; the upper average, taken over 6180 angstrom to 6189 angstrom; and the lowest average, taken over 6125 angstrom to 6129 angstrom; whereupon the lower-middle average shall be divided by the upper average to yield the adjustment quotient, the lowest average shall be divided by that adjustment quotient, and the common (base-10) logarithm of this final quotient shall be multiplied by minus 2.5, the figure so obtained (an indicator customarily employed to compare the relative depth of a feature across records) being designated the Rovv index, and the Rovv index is -0.033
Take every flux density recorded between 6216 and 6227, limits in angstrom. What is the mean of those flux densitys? 11.28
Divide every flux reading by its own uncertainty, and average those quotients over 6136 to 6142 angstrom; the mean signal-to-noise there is 80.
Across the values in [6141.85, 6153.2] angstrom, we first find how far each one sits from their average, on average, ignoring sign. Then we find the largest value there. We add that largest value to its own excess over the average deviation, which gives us 23.29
